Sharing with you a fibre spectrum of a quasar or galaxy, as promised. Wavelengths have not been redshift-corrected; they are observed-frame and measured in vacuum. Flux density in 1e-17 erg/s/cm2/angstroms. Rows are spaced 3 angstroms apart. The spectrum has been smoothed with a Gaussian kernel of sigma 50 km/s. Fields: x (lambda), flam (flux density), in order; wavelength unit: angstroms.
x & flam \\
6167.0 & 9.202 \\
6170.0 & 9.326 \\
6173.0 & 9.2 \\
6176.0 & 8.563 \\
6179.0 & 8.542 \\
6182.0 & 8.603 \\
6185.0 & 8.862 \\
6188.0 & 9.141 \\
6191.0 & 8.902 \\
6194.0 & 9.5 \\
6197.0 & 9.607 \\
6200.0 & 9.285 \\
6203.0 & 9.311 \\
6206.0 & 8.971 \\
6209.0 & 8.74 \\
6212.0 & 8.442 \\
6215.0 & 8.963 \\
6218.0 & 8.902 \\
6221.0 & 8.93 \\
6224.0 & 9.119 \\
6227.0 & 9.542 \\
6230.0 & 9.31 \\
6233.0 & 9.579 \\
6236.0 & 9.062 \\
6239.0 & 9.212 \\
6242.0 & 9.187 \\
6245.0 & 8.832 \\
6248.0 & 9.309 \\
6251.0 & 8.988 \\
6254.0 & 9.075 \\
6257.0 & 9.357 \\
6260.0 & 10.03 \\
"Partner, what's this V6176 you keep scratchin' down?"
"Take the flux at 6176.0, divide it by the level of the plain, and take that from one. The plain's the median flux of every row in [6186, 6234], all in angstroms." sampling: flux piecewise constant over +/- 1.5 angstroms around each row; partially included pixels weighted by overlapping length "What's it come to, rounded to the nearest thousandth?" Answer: 0.062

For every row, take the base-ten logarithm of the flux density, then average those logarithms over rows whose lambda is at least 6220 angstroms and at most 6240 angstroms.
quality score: 0.966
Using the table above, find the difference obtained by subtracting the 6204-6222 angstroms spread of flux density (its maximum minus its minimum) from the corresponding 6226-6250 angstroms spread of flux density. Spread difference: 0.22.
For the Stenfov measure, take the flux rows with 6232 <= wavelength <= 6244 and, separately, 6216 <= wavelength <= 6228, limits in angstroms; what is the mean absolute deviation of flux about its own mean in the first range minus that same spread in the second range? -0.050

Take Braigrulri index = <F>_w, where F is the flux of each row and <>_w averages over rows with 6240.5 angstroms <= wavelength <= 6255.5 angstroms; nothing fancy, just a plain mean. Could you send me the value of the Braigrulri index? 9.1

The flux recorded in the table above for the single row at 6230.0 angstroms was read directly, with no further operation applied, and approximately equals 9.31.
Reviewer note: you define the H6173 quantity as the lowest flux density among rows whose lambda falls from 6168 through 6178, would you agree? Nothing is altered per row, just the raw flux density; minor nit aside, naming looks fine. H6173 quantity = 8.563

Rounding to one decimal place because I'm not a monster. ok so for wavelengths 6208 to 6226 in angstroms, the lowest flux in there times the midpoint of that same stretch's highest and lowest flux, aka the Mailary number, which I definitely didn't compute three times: 74.1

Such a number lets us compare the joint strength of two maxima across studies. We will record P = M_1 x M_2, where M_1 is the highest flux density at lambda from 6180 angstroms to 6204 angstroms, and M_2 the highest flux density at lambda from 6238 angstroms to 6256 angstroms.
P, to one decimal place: 89.4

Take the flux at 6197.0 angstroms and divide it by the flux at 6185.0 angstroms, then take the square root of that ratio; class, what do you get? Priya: 1.04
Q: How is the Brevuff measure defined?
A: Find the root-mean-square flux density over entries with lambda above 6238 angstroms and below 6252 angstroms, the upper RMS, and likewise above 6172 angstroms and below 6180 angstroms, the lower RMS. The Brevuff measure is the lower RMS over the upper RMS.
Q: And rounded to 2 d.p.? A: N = 0.96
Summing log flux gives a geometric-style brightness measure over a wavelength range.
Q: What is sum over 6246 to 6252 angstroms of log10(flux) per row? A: 1.9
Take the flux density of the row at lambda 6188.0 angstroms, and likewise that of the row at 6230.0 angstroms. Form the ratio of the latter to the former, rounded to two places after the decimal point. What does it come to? 1.02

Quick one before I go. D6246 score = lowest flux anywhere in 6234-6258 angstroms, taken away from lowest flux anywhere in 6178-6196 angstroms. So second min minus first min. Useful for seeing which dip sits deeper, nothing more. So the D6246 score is -0.3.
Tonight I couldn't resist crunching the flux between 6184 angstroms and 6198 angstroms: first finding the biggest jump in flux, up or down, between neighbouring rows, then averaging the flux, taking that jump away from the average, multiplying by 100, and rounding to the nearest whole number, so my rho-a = 860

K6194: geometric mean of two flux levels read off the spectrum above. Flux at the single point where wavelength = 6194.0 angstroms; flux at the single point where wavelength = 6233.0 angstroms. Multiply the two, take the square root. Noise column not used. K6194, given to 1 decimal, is 9.5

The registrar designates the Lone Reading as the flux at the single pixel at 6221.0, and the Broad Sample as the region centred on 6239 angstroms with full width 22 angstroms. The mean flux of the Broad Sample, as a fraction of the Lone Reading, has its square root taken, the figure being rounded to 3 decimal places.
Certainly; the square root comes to 1.016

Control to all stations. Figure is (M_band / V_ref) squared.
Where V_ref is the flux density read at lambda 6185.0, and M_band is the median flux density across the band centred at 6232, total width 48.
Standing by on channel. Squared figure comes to 1.05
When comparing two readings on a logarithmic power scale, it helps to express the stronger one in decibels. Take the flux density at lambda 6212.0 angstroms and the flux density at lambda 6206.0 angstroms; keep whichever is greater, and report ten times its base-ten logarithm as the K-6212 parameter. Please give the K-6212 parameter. 9.53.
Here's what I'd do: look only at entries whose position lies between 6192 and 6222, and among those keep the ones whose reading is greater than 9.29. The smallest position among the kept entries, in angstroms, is 6194.0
